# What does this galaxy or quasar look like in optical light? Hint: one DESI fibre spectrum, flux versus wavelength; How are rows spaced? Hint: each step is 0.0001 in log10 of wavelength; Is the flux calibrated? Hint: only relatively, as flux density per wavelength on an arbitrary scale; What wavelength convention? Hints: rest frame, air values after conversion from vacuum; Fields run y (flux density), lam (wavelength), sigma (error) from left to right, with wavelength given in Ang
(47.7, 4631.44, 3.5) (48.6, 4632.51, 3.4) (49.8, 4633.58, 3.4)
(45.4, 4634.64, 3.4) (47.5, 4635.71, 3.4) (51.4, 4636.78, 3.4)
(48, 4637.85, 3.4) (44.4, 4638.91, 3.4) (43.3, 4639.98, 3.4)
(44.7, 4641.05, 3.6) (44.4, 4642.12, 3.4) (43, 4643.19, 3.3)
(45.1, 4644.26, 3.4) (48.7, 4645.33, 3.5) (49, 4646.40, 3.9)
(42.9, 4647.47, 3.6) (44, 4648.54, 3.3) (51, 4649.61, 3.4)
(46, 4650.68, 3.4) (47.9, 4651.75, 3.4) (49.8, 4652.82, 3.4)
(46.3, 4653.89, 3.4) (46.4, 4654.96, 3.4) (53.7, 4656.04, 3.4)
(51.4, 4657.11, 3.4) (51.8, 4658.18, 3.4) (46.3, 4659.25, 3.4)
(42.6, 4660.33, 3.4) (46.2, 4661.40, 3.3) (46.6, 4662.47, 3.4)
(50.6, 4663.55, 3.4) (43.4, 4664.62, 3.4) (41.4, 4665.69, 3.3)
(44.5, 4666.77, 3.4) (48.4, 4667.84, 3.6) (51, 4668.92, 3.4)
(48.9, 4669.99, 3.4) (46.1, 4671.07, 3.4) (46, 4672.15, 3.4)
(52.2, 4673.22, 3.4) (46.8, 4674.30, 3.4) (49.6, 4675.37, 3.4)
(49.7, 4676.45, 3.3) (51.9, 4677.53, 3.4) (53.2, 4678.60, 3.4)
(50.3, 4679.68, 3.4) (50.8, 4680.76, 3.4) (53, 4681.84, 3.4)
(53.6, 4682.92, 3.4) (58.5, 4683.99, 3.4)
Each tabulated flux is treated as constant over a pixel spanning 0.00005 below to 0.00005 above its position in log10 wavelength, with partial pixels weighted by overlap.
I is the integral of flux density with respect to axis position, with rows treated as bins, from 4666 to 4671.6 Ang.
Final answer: 266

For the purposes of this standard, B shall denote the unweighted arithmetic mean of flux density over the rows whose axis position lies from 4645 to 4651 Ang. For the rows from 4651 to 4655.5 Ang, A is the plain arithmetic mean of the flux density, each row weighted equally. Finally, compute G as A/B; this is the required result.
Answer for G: 1.01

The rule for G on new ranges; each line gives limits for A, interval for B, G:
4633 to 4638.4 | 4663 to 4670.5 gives 1.03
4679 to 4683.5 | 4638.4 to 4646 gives 1.16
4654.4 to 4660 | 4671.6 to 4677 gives 1.02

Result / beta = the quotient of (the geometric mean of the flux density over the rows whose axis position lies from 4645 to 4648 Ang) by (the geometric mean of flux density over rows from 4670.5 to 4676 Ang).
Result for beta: 0.97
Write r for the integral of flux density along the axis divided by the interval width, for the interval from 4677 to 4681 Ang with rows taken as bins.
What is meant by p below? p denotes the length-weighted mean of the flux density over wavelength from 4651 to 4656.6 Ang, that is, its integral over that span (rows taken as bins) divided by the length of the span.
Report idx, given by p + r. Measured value 100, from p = 48.7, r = 52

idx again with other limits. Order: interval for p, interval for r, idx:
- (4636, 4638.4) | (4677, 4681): 101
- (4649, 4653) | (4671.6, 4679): 98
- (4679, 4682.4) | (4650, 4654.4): 99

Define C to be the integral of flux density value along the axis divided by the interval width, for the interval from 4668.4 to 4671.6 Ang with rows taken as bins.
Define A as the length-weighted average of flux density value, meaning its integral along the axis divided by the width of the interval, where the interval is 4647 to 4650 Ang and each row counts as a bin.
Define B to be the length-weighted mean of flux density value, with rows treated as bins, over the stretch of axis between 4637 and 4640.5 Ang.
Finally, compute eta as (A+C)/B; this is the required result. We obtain 2.06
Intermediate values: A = 45.8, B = 45.8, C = 49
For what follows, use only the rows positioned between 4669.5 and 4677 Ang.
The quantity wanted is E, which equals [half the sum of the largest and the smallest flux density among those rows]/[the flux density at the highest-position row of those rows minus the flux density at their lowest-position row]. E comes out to 61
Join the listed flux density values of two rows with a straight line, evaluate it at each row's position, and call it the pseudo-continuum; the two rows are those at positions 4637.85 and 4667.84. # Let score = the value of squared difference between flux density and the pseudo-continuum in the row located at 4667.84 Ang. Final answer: 0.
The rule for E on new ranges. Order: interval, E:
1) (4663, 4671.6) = -10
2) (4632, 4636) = -43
